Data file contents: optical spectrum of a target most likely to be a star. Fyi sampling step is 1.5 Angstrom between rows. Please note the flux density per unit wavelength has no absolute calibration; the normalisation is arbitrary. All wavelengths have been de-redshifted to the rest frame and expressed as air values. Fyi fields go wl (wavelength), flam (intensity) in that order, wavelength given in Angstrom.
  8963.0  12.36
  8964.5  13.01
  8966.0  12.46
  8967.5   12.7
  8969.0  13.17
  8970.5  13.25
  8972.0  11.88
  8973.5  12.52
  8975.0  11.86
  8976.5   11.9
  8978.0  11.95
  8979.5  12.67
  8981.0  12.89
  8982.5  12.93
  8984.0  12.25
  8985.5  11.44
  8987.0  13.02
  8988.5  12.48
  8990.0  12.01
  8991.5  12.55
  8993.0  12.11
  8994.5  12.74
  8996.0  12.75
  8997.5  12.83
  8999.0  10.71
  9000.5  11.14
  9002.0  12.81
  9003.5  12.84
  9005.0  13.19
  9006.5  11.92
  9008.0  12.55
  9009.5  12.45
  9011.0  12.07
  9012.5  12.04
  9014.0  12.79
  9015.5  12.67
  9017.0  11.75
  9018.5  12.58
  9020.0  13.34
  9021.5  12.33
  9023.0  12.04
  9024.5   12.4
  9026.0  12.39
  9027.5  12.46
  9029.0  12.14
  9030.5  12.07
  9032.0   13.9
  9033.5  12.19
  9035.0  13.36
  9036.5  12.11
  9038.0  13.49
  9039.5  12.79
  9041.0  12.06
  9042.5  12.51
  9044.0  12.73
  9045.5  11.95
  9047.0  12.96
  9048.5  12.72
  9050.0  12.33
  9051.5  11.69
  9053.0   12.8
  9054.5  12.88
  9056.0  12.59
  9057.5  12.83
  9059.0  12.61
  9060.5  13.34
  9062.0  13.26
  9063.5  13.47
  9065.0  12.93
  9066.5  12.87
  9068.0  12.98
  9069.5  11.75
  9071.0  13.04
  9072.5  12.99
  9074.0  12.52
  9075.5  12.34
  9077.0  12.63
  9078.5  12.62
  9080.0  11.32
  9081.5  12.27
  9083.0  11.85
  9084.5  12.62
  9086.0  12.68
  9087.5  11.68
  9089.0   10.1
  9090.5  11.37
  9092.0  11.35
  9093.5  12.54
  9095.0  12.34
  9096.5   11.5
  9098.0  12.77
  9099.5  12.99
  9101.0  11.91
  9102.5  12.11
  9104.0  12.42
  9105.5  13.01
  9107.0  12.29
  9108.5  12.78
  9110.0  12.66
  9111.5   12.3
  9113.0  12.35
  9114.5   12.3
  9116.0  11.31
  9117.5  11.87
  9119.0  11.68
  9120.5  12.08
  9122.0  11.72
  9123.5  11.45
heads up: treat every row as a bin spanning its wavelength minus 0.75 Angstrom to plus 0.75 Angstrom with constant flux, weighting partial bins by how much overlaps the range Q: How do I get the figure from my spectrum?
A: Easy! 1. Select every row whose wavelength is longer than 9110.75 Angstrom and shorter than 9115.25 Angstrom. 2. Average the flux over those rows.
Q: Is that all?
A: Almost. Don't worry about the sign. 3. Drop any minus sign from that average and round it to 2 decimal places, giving 12.32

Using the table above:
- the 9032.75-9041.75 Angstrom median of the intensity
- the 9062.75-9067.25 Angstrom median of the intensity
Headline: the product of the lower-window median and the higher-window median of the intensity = 161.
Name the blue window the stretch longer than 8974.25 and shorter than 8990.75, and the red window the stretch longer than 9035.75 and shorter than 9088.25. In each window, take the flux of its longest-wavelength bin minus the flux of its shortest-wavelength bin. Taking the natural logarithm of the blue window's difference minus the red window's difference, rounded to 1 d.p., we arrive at -0.5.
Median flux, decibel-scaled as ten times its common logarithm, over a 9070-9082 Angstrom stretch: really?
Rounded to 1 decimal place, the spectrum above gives 11.0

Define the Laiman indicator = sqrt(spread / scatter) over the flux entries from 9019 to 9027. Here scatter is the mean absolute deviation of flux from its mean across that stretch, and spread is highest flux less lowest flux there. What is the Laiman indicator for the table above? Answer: 1.97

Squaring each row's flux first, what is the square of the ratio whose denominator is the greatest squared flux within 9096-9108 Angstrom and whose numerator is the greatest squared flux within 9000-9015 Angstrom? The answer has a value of 1.06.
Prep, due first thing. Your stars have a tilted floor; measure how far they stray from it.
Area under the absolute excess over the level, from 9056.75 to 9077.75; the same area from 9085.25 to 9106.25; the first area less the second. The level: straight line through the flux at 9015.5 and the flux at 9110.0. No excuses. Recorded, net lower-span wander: -7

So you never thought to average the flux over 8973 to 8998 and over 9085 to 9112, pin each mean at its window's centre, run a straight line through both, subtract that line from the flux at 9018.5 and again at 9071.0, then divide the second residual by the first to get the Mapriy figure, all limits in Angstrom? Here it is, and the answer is 3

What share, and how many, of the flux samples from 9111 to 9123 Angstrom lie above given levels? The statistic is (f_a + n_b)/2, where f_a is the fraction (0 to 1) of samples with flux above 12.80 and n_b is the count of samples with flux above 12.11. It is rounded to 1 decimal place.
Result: 1.5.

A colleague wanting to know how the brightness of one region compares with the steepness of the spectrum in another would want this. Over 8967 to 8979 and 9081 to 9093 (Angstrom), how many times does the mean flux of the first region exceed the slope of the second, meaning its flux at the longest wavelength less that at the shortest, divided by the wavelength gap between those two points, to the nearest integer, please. -142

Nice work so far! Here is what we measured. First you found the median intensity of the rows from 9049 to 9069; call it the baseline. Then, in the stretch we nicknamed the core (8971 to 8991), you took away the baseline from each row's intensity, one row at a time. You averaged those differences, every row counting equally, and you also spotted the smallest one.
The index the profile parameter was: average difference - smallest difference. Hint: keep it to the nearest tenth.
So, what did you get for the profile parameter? 0.9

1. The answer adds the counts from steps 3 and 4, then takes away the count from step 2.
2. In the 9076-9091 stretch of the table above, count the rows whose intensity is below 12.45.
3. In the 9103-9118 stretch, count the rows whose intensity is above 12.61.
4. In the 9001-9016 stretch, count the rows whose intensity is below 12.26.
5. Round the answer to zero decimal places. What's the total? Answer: 0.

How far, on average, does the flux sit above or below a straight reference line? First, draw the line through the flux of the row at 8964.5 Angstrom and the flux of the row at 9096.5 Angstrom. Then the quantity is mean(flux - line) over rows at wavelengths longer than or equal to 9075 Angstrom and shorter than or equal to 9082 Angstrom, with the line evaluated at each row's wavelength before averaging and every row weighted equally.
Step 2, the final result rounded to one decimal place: 0.5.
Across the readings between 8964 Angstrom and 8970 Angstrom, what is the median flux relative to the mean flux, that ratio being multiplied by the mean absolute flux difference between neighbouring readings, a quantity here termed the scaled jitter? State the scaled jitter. 0.42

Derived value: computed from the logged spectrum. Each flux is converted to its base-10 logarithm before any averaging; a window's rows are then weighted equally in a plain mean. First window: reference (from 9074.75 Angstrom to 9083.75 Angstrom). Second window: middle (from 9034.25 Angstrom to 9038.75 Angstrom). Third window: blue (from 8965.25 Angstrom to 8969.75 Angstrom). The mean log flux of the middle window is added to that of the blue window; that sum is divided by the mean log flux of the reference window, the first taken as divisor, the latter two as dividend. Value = 2.05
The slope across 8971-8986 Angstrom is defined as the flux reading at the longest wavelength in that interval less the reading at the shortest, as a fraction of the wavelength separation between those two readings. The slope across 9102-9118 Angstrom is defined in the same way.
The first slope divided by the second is 2.0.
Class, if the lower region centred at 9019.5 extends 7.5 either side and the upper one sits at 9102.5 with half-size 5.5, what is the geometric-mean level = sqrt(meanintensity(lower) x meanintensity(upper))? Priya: 12.5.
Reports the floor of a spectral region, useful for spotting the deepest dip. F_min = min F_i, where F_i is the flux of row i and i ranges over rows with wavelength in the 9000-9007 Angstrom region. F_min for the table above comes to 11.14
